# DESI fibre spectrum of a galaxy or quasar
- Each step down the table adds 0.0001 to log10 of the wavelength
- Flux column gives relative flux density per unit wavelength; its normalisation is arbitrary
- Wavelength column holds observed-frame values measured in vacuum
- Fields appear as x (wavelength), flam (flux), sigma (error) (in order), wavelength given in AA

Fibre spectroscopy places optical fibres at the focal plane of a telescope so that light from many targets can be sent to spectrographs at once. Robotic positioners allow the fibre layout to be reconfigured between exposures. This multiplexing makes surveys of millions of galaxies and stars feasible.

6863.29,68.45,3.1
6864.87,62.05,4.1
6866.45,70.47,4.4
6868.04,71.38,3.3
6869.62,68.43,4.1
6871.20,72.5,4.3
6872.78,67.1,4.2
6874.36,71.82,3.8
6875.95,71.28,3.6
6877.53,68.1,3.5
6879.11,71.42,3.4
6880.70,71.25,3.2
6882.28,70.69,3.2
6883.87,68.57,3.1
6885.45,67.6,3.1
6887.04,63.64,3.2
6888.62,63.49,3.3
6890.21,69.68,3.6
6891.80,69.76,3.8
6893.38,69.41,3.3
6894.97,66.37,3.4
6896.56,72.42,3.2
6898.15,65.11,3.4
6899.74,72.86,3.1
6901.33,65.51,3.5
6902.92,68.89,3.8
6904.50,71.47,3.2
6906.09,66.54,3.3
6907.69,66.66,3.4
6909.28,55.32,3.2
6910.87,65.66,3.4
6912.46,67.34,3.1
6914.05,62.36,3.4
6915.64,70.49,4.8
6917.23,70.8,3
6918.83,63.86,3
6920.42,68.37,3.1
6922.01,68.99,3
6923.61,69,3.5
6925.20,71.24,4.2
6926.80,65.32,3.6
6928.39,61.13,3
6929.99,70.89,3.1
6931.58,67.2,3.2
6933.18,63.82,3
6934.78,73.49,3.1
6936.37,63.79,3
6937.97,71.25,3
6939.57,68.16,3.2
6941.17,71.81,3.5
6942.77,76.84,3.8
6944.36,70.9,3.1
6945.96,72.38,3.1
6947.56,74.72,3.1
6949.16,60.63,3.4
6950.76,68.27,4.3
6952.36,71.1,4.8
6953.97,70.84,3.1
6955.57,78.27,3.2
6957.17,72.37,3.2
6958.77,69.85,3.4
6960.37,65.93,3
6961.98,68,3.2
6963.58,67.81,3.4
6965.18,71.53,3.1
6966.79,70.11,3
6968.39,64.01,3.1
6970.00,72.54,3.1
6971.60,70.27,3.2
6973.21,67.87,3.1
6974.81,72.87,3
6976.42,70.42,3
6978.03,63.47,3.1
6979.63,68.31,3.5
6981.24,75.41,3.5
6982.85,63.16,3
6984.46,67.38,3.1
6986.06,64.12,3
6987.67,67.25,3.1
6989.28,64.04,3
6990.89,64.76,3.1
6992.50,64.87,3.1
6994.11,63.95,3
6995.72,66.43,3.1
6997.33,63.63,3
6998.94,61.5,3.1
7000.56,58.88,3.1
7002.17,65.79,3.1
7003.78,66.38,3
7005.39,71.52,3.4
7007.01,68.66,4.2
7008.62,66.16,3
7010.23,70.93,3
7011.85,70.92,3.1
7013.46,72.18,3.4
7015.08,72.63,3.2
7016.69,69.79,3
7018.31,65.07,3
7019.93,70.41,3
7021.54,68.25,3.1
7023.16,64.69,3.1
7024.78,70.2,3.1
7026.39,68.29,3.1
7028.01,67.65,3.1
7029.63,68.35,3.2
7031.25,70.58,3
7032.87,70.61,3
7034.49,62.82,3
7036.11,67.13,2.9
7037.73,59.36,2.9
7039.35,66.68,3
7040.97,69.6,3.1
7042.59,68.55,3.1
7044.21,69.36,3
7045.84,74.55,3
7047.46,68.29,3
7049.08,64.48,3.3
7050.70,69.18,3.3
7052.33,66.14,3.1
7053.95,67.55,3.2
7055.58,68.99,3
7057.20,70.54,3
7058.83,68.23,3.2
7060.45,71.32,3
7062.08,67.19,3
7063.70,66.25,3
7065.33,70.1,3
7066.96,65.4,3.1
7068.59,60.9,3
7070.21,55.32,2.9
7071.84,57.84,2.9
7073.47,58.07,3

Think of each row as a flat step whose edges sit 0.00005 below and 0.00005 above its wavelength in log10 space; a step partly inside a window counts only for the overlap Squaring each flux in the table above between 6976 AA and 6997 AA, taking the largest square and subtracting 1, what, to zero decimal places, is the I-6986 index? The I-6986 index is 5686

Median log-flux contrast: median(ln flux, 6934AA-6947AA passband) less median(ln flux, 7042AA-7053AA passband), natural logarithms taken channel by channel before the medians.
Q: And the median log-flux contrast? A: 0.04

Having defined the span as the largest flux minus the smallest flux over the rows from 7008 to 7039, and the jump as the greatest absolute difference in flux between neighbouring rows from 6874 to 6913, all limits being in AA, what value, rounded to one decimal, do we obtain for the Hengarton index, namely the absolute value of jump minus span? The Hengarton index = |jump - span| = 1.9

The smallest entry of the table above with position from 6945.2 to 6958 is 60.63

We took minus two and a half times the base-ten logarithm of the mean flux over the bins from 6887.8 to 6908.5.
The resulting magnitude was -4.59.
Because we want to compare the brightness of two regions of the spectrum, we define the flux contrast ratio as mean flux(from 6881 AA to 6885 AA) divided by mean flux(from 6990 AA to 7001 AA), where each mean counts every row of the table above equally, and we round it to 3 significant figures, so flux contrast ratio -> 1.10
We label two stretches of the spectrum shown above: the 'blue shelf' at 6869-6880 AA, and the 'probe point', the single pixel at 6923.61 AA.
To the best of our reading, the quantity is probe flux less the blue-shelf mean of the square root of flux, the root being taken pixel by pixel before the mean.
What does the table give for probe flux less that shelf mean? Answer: 60.6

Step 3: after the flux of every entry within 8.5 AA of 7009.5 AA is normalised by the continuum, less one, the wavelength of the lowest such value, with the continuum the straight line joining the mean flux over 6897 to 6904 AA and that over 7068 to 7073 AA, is 7002.17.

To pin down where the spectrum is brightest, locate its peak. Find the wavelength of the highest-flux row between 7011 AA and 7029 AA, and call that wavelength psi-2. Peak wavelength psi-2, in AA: 7015.08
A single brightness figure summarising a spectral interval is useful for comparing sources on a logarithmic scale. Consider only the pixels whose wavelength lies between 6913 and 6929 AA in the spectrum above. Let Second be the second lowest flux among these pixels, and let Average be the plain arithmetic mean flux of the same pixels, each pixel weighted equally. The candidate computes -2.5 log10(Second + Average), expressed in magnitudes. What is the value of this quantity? -5.28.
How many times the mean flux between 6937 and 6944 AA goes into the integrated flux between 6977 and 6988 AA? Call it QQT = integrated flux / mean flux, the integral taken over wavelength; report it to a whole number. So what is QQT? 10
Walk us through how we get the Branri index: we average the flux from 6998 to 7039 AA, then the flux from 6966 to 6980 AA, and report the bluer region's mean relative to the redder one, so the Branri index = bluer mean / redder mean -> 1.02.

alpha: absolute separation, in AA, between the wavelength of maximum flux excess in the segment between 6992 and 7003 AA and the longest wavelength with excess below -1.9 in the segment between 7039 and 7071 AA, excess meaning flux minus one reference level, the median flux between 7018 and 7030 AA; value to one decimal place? 74.5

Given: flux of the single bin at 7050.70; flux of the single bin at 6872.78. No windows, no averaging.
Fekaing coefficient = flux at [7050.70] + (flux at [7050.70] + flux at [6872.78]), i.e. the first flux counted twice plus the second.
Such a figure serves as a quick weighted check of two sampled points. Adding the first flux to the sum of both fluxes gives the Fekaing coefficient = 205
